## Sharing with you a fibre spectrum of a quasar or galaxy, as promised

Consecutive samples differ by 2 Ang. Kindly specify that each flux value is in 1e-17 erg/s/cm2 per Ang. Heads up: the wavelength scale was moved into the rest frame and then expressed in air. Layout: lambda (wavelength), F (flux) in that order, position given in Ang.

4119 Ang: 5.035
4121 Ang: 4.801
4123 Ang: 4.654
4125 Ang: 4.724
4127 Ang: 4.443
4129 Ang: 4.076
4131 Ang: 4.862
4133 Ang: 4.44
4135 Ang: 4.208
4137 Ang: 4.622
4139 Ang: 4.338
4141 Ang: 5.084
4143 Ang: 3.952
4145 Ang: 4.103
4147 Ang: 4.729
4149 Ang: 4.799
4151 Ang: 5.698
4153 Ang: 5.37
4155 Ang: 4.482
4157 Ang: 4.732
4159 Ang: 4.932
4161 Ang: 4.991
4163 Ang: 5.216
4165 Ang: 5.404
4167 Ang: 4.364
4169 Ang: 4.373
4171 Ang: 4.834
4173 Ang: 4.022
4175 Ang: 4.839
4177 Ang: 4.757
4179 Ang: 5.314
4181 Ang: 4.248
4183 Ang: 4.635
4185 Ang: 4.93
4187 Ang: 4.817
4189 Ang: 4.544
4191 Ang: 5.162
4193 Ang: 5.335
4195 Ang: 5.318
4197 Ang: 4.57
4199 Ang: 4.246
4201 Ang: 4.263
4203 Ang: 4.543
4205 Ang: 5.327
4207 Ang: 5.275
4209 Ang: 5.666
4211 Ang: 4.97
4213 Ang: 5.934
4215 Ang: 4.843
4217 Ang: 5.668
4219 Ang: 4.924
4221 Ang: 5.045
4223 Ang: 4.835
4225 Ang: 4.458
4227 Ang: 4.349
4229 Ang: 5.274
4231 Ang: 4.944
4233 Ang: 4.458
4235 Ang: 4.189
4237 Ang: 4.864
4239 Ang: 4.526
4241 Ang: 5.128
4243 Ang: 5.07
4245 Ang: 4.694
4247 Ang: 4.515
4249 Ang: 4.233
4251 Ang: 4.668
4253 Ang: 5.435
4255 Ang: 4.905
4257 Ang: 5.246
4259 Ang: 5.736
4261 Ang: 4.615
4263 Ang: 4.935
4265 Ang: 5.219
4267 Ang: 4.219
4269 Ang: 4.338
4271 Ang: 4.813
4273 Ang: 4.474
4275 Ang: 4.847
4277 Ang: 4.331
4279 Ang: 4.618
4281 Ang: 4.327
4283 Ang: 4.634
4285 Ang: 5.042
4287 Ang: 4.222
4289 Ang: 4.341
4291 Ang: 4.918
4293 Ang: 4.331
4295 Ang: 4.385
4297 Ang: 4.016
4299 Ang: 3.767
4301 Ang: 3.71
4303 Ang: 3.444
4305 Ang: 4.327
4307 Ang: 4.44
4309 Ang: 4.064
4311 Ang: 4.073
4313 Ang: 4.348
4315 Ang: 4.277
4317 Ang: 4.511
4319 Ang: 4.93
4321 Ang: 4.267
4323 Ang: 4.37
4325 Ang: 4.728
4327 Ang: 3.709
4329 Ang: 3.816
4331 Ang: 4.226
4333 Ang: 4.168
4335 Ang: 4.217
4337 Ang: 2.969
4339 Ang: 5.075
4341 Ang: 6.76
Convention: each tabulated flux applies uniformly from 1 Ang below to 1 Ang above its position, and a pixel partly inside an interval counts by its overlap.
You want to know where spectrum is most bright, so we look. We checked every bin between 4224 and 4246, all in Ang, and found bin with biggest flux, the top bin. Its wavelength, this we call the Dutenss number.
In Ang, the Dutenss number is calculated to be 4229 Ang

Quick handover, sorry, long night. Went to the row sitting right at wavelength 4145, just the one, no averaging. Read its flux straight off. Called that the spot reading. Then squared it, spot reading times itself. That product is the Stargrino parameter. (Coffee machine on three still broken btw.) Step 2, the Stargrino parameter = 16.8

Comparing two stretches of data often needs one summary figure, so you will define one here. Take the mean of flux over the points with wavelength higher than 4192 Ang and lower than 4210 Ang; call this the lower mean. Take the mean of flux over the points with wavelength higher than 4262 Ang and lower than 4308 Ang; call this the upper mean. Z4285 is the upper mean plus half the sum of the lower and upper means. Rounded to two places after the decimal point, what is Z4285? 9.11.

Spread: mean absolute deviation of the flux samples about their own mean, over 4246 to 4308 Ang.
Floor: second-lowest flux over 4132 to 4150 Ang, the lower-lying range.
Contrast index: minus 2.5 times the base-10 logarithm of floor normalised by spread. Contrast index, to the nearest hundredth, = -2.58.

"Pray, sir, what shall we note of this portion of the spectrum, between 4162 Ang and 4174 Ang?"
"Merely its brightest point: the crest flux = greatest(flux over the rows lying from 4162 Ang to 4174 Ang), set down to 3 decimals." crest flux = 5.404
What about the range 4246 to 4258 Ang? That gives 5.435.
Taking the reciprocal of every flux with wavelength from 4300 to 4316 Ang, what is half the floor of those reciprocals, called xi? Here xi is 0.113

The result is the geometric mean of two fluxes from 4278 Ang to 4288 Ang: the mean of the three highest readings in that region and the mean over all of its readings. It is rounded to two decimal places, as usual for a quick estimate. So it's 4.67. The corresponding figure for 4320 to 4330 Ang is 4.31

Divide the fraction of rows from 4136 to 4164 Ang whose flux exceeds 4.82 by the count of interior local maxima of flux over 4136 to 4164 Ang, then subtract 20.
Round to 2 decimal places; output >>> -19.79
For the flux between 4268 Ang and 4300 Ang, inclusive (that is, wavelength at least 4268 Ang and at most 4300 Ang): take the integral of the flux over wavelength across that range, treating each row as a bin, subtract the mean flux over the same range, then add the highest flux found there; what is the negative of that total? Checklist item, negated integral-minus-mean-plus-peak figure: -143.4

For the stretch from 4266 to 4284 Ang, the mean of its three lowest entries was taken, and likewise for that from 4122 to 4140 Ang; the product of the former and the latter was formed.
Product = 18.1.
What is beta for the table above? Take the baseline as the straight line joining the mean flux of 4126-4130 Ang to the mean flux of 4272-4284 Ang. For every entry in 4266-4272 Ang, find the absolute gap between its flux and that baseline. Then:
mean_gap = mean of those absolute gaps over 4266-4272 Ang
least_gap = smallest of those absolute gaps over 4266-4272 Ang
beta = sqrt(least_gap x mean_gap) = 0.22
